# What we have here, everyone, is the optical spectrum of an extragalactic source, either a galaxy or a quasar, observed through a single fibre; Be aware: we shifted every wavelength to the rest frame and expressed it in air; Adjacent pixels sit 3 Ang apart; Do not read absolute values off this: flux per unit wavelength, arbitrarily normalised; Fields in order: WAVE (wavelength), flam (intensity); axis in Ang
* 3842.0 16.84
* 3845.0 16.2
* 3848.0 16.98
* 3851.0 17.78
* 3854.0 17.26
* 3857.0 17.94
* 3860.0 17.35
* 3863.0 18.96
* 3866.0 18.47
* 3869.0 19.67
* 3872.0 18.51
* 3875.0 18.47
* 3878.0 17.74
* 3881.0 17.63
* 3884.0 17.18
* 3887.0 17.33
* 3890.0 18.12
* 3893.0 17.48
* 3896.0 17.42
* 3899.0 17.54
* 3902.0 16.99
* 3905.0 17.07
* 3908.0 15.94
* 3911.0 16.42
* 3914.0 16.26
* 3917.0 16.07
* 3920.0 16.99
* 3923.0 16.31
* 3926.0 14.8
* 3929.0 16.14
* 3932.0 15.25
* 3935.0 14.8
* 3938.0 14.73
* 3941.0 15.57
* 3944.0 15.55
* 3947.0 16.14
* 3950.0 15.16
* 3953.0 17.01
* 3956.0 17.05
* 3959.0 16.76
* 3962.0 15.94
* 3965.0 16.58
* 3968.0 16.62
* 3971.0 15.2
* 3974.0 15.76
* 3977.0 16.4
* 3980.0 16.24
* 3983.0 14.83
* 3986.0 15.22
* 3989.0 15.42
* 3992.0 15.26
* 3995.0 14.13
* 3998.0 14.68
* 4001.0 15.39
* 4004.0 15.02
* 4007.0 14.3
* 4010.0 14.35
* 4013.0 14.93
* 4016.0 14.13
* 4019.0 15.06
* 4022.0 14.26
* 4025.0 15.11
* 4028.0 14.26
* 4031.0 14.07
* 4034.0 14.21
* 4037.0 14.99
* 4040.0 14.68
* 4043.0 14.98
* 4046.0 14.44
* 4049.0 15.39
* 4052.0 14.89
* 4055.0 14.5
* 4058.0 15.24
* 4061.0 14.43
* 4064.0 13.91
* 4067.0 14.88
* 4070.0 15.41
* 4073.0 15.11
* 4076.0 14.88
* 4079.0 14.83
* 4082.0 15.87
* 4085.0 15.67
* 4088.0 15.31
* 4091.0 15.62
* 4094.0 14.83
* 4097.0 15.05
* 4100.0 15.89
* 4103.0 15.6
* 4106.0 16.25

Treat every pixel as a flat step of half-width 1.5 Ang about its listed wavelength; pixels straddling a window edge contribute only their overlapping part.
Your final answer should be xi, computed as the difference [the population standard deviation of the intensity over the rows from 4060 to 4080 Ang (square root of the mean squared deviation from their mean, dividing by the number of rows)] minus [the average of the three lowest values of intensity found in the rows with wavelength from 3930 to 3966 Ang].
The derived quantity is -14.4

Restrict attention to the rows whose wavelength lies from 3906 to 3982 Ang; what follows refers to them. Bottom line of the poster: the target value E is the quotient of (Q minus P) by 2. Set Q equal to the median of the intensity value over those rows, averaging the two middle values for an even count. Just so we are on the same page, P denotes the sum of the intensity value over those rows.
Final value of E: -192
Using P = 400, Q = 16.1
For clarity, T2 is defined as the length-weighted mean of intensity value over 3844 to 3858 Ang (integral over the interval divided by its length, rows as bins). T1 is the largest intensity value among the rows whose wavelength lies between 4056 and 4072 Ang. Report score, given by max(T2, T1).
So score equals 17.2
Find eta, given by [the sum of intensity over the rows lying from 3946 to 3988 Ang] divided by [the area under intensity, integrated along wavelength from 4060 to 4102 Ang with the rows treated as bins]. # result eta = 0.35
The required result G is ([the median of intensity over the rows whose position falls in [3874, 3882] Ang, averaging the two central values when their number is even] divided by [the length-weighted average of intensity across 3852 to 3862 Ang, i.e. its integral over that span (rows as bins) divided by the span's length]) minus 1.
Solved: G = 0.01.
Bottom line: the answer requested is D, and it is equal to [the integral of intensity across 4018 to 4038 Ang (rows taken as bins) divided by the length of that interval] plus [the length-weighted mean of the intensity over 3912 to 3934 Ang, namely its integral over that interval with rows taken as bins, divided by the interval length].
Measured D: 30.5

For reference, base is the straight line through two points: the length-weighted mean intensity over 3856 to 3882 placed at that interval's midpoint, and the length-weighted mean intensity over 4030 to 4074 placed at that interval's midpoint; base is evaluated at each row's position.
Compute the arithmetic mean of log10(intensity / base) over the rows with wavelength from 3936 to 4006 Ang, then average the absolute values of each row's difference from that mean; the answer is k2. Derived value 0.0162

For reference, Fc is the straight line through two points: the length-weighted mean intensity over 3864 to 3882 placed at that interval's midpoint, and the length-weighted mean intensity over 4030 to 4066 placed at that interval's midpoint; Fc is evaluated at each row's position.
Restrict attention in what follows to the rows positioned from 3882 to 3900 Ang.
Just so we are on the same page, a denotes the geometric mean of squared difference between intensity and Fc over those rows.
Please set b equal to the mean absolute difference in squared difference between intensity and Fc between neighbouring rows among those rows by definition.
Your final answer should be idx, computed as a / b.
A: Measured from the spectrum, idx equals 0.5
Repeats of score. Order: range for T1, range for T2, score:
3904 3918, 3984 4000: 17.1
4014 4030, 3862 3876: 18.8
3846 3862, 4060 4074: 17.9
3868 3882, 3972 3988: 19.7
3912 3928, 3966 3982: 17.0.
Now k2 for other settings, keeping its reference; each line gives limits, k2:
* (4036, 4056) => 0.0072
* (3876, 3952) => 0.0153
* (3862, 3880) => 0.0091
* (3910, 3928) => 0.0120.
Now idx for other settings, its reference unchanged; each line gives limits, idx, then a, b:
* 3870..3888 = 0.3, 0.09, 0.29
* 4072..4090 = 1.6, 1.56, 0.98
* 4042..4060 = 0.1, 0.03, 0.35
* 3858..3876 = 0.1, 0.05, 0.89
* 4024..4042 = 0.2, 0.07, 0.36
